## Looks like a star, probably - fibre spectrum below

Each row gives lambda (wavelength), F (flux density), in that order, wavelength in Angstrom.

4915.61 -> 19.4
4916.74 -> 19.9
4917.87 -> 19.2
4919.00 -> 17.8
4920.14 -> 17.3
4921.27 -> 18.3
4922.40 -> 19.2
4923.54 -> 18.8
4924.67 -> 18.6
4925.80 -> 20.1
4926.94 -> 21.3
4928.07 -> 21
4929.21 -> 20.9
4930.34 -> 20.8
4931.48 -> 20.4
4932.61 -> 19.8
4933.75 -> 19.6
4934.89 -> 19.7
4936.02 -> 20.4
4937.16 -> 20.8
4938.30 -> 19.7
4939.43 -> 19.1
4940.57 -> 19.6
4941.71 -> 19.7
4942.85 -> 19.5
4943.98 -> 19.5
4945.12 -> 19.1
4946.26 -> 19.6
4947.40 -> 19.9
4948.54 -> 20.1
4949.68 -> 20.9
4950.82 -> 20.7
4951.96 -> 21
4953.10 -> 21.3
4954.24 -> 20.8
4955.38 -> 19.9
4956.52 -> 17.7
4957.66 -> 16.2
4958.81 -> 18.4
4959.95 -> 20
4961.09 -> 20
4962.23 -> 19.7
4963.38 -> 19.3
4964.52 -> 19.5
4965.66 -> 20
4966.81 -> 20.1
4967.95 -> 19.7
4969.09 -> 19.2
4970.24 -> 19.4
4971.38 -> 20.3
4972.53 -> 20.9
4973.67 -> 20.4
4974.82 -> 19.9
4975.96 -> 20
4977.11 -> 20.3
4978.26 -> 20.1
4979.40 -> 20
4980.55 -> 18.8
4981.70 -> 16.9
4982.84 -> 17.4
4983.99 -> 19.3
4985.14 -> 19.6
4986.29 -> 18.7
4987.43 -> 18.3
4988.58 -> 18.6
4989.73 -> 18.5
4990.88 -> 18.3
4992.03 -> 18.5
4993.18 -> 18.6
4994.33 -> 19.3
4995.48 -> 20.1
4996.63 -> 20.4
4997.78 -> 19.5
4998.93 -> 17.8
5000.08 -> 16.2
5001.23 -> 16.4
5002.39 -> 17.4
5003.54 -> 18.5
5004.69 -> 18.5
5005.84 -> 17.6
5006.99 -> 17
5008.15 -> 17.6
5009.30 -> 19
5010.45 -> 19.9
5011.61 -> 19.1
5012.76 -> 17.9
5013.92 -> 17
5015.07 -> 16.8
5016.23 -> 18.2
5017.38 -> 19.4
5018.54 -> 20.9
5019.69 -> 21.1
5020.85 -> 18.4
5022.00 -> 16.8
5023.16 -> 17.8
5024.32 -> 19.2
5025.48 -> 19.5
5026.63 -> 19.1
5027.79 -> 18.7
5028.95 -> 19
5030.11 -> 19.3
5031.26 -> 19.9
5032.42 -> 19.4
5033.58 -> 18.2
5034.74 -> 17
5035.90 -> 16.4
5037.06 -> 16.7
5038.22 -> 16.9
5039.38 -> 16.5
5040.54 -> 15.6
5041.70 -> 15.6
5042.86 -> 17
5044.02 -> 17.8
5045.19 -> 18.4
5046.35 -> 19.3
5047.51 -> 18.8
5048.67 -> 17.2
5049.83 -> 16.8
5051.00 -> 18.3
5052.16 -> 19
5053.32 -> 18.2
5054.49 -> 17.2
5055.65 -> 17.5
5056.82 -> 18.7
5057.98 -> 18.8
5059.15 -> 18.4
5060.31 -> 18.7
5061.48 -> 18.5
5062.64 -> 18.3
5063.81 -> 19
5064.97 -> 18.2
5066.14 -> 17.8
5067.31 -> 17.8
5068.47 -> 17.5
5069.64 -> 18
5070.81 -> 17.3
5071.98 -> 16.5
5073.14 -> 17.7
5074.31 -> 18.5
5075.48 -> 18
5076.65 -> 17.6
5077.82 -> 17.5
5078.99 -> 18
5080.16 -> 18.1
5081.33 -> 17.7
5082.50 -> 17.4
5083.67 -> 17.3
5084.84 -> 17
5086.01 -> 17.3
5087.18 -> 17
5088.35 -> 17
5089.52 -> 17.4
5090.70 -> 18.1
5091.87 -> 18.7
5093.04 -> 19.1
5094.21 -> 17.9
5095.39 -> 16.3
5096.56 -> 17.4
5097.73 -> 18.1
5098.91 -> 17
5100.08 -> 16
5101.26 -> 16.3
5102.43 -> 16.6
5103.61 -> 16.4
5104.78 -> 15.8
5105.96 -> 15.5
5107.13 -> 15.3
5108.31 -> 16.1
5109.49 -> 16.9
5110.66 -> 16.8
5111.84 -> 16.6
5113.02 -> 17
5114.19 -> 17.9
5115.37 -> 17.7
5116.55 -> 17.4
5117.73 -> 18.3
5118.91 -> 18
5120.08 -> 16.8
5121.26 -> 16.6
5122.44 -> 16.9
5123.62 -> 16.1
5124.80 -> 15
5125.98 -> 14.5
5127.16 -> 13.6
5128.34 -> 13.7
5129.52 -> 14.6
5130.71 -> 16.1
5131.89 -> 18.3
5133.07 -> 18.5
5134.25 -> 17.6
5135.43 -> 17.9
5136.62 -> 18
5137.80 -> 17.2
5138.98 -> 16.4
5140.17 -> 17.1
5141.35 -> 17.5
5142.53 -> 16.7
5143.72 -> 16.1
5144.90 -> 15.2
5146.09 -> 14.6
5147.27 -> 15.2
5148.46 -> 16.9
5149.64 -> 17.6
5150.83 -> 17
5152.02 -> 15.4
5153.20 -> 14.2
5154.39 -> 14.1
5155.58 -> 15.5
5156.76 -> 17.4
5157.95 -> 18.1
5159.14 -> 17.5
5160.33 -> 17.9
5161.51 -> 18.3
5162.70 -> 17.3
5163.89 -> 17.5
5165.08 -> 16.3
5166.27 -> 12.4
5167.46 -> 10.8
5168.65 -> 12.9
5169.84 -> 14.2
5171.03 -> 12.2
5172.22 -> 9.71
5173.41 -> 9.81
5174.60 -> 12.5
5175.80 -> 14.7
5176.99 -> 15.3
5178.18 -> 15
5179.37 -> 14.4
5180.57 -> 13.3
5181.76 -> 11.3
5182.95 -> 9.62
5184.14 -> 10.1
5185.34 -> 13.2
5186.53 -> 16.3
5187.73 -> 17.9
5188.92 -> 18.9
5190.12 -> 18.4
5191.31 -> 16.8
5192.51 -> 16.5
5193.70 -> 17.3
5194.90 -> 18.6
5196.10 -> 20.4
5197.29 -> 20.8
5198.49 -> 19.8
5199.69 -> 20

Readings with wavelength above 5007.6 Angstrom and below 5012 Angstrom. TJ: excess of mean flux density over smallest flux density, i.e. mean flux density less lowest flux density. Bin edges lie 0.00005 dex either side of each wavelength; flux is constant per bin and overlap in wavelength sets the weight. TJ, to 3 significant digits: 1.30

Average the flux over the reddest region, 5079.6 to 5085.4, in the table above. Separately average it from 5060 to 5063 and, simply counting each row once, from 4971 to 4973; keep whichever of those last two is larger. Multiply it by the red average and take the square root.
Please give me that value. 19.0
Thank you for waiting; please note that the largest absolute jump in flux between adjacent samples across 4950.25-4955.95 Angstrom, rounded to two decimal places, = 0.90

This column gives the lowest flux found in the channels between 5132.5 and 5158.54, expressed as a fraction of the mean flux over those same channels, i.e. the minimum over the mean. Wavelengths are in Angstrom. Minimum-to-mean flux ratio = 0.852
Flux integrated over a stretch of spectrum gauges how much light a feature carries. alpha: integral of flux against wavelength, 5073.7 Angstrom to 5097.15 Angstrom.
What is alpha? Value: 414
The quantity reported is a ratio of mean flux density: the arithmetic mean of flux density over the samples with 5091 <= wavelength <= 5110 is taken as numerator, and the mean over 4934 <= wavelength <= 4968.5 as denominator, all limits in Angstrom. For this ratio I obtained 0.85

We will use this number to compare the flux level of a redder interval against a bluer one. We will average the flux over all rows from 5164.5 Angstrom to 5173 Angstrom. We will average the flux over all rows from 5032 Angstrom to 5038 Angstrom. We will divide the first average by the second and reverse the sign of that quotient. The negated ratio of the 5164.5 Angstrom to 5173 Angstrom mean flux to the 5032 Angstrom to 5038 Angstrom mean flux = -0.721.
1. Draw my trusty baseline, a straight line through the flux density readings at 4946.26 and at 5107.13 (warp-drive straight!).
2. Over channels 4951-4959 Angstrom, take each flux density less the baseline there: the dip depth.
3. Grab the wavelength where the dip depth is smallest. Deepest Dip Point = 4957.66 Angstrom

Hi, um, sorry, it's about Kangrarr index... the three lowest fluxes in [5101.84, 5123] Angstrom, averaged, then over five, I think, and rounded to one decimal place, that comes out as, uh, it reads 3.1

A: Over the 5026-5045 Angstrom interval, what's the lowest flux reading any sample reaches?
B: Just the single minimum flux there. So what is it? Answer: 15.6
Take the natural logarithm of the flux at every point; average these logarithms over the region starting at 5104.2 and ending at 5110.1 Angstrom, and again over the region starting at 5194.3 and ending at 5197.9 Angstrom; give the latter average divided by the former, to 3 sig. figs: 1.08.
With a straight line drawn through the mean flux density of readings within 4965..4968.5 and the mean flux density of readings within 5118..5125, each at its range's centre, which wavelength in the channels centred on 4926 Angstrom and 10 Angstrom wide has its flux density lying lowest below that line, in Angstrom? 4921.27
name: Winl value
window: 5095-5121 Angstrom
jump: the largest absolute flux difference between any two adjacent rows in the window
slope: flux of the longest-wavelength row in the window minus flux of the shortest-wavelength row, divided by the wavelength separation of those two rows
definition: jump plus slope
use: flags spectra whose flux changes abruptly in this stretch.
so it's 1.2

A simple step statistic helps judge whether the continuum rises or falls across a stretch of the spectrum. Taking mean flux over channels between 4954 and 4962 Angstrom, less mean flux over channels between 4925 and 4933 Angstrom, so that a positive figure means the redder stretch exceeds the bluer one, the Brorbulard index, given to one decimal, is -1.6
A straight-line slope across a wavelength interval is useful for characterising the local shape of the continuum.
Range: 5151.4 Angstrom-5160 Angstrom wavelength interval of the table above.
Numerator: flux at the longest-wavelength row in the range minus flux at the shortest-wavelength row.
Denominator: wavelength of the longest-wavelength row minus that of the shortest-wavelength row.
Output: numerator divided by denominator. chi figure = 0.29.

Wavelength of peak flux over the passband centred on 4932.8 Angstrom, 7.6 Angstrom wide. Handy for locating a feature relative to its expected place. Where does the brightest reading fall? 4929.21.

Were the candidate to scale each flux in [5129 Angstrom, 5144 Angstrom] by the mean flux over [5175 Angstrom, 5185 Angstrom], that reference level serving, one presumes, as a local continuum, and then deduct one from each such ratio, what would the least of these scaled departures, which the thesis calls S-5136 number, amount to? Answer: 0.13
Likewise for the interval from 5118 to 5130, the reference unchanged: 0.05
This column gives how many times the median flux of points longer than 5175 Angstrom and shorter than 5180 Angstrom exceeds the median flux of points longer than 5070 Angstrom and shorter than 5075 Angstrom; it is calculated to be 0.85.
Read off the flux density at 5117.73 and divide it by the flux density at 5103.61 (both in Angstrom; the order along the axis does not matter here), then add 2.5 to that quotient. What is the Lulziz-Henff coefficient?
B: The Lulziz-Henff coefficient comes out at 3.62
